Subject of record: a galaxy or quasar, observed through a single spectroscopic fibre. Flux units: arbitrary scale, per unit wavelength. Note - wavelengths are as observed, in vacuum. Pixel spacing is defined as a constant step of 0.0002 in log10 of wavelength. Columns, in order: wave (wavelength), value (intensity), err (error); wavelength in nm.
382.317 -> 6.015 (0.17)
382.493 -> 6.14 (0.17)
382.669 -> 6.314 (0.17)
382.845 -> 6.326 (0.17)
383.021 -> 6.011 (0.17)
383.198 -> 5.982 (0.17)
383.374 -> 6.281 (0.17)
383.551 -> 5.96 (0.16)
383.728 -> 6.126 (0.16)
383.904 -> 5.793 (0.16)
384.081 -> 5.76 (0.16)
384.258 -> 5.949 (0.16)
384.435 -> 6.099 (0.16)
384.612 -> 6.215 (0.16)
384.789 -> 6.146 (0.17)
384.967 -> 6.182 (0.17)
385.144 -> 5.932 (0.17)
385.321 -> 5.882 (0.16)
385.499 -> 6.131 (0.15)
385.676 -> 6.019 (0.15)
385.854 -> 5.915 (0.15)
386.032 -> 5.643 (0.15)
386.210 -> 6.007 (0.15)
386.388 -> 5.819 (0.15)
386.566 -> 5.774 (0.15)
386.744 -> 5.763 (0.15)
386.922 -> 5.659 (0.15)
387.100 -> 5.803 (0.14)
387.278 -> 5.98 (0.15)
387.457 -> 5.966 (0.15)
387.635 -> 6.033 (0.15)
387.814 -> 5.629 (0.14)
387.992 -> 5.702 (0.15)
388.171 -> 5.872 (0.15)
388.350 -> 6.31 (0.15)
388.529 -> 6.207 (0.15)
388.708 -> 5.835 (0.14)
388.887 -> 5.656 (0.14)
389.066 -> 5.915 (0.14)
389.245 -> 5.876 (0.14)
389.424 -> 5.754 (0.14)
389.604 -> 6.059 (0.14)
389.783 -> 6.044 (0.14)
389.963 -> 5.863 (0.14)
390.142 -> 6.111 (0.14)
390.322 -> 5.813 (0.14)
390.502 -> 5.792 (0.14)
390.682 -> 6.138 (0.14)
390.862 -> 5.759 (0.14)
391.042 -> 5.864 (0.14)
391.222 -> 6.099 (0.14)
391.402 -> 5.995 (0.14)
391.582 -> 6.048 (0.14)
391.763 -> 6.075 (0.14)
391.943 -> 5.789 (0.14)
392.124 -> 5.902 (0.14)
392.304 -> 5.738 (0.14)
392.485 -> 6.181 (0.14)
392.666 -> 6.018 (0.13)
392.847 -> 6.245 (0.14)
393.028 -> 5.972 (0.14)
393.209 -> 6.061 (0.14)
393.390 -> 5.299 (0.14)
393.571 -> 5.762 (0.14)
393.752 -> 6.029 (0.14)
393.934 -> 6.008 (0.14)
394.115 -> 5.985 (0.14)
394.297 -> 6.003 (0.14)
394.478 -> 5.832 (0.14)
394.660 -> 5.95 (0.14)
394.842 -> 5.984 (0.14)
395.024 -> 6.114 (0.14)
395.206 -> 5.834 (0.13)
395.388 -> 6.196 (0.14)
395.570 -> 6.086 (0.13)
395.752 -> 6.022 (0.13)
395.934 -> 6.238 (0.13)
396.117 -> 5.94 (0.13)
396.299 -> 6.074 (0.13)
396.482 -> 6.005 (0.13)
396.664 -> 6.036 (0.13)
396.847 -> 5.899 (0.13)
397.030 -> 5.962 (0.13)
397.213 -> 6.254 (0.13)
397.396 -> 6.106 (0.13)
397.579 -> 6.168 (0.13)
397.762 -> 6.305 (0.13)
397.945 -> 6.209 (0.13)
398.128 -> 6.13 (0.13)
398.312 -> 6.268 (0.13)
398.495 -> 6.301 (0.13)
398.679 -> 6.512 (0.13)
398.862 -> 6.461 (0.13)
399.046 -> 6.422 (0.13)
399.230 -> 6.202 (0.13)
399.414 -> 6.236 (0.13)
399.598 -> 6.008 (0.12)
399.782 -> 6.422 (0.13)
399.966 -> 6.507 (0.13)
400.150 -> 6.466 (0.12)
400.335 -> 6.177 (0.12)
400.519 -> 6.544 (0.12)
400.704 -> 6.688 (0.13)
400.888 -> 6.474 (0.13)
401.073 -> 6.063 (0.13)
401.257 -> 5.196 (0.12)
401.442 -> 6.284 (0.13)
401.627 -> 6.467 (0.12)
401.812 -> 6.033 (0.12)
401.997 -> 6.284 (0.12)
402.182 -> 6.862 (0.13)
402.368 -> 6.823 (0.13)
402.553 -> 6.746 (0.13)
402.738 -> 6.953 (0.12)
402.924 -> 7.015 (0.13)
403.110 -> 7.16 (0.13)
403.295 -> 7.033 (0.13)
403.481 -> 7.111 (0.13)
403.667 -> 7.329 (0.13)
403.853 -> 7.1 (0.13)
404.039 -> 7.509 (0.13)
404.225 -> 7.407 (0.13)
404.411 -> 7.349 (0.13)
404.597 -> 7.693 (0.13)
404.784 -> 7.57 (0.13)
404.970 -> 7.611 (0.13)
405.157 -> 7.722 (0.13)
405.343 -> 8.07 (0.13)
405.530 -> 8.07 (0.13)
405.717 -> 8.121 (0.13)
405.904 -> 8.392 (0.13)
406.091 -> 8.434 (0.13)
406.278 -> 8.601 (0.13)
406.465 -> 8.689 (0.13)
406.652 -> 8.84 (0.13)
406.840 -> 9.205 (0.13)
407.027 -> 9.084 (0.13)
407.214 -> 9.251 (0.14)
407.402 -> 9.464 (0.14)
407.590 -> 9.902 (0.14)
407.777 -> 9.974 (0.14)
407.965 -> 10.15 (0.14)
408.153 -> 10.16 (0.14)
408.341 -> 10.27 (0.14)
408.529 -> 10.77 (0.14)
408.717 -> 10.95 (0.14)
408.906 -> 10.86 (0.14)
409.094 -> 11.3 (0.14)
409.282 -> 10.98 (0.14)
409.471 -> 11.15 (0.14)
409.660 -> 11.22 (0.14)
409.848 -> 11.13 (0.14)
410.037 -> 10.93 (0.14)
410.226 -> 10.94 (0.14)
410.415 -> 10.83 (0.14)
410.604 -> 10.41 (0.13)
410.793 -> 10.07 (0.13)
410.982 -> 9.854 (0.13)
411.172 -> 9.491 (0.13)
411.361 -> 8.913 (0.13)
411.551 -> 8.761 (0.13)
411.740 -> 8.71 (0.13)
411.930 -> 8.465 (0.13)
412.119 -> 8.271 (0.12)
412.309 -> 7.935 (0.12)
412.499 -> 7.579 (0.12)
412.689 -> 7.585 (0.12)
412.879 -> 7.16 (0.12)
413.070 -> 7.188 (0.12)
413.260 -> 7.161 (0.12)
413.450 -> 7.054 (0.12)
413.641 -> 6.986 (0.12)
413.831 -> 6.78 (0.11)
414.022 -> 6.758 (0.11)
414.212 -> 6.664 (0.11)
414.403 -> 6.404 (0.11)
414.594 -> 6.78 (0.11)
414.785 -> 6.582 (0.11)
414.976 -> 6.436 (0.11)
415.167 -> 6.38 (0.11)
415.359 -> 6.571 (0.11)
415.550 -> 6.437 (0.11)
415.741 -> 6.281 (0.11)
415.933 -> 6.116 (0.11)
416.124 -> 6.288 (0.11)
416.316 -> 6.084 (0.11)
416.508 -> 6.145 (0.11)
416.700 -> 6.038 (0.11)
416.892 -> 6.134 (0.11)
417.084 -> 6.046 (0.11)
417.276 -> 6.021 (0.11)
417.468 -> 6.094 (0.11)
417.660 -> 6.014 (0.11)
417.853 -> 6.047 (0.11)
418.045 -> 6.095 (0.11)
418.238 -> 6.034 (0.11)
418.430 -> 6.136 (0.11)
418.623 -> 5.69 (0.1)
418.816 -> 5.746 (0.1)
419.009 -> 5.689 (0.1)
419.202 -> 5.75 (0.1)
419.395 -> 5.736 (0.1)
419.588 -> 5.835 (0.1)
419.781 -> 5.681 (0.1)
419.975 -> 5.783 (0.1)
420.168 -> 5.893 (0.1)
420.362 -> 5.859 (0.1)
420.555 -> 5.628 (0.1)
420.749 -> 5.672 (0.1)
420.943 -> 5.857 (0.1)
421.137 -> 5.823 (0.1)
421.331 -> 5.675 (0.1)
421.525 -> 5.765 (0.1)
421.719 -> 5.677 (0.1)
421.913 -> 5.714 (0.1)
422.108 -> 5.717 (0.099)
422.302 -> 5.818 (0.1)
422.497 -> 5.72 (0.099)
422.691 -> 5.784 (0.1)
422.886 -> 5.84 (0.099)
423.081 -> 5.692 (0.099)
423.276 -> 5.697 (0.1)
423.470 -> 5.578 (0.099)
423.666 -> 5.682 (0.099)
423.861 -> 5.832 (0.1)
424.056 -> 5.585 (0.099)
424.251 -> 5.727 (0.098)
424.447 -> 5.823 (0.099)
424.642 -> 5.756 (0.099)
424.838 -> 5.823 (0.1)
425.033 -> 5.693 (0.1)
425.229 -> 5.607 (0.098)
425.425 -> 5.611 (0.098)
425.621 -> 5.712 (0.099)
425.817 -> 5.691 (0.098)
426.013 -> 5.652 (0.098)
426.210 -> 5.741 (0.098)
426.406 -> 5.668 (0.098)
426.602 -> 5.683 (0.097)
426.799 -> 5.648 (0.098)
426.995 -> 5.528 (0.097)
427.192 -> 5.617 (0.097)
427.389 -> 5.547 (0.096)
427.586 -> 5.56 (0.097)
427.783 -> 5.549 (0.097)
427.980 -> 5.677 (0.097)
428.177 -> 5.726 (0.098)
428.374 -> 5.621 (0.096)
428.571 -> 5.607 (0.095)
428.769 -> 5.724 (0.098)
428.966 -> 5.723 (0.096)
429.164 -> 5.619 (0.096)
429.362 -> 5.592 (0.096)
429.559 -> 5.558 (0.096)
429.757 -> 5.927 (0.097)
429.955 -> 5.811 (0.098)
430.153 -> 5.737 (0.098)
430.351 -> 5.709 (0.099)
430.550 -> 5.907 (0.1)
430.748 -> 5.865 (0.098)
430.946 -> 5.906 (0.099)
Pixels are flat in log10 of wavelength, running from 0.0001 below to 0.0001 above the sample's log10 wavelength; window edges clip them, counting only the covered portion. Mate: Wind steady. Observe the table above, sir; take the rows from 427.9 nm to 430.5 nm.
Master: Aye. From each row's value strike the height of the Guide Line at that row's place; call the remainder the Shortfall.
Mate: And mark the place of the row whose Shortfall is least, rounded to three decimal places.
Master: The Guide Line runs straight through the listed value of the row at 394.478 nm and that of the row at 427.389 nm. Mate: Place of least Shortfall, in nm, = 429.559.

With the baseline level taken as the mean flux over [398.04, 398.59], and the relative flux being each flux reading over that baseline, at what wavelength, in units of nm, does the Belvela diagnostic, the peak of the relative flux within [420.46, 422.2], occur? 420.943 nm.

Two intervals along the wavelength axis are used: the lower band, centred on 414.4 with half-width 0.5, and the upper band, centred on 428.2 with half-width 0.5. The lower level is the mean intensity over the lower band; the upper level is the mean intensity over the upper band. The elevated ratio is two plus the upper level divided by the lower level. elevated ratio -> 2.85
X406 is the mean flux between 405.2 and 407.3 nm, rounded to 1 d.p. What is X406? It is 8.6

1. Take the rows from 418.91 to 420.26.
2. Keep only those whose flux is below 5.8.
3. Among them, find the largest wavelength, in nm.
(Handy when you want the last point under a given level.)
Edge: 419.975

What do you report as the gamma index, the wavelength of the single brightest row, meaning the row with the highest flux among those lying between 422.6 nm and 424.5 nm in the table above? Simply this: 422.886 nm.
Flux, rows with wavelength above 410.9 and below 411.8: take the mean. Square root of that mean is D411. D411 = 3.02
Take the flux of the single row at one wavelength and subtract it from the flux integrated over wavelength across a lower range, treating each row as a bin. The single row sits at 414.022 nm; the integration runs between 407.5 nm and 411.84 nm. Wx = 38.1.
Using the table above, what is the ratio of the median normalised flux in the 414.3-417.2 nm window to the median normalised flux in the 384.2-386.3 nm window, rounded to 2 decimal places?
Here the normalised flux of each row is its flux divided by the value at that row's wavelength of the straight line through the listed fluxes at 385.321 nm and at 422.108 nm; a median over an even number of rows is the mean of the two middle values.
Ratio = 1.07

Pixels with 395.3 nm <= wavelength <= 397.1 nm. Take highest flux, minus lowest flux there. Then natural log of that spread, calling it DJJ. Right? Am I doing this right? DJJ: -1.1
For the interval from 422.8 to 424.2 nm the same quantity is -1.3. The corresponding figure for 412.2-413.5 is -0.1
